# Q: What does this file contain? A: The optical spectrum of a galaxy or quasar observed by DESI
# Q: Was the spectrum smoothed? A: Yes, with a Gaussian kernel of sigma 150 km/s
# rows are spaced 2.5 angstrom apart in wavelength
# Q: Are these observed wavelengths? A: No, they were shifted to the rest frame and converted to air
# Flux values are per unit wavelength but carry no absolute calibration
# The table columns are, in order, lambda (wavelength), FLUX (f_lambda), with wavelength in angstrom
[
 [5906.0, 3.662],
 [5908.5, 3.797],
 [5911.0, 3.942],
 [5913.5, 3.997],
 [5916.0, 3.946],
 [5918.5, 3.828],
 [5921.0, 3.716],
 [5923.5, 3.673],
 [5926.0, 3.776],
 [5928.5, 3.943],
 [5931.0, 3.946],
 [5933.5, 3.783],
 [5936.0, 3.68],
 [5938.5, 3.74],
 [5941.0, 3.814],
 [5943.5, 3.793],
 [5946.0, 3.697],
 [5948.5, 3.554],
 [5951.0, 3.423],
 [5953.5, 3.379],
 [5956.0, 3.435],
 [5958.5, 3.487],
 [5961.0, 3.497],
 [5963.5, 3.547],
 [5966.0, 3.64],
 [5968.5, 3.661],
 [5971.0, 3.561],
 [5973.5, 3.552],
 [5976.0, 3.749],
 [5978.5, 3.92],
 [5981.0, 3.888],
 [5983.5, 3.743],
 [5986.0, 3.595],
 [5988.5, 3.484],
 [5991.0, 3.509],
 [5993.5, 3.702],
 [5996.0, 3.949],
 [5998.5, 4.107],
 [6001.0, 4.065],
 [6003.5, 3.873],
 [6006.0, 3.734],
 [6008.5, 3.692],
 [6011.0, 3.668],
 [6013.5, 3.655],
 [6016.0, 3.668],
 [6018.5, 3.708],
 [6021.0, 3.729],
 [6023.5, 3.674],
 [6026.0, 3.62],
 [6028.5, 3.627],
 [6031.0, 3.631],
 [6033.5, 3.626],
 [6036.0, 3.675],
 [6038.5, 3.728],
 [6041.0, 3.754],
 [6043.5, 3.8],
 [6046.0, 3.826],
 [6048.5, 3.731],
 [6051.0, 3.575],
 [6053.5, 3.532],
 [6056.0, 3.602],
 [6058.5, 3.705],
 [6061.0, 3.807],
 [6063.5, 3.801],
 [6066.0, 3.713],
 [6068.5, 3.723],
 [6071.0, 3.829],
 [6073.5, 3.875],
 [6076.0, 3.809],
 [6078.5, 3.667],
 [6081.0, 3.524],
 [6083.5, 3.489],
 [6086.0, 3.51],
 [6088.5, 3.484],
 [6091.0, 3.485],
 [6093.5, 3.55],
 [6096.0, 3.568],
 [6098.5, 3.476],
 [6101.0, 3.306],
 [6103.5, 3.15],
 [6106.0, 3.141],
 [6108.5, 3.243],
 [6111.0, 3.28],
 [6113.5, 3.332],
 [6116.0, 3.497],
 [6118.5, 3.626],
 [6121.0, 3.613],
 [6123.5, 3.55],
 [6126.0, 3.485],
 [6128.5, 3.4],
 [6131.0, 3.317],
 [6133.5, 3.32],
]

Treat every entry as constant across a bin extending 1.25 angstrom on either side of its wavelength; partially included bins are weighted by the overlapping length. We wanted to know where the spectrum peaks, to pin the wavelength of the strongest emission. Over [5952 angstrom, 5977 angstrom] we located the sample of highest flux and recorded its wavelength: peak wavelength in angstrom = 5976.0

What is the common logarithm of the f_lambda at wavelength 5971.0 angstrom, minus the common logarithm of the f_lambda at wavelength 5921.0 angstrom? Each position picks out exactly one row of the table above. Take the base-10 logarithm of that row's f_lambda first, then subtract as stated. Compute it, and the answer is -0.02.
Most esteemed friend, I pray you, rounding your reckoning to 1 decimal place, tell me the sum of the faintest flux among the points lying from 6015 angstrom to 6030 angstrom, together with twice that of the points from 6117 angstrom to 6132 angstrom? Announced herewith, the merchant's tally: 10.3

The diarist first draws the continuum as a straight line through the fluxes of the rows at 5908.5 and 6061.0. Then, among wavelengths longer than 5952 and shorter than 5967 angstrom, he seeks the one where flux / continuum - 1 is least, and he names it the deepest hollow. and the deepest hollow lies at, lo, 5953.5 angstrom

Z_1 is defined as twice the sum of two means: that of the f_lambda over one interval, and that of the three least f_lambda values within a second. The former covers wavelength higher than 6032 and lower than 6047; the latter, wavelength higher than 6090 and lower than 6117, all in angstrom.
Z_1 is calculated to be 13.8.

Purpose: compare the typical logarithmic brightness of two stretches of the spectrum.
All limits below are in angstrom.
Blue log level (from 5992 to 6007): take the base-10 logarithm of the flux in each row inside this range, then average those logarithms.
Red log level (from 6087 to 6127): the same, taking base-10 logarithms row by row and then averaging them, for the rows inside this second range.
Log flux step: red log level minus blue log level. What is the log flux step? -0.057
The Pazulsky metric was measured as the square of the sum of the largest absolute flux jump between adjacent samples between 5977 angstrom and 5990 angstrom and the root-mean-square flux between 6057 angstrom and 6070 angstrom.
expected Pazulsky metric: 15.2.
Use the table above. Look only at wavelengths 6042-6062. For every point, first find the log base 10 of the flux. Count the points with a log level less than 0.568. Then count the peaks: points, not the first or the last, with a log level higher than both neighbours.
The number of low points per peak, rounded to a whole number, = 3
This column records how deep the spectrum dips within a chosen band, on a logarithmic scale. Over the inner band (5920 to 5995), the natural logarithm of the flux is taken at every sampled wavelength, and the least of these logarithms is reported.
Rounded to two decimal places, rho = 1.22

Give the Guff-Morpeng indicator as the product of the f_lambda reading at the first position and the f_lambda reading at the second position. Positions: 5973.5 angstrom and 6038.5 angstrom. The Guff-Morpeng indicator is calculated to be 13.2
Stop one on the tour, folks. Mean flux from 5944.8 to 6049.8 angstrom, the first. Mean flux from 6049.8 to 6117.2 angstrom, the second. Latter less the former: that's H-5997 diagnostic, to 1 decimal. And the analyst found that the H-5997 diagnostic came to -0.1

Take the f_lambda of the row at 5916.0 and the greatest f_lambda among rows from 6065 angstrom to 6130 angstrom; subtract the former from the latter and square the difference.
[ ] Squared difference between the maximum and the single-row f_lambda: 0.01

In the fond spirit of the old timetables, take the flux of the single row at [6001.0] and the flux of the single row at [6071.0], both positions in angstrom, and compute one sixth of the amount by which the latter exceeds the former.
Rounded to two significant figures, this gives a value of -0.039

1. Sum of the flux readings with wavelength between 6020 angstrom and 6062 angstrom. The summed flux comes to 62.6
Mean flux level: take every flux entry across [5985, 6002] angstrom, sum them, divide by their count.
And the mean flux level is 3.77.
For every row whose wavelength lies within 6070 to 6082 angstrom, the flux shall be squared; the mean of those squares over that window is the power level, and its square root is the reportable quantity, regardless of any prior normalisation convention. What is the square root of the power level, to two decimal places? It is 3.74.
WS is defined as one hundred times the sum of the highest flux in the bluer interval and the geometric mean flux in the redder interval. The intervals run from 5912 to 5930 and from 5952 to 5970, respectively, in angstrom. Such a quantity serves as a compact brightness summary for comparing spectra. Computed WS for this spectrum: 752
